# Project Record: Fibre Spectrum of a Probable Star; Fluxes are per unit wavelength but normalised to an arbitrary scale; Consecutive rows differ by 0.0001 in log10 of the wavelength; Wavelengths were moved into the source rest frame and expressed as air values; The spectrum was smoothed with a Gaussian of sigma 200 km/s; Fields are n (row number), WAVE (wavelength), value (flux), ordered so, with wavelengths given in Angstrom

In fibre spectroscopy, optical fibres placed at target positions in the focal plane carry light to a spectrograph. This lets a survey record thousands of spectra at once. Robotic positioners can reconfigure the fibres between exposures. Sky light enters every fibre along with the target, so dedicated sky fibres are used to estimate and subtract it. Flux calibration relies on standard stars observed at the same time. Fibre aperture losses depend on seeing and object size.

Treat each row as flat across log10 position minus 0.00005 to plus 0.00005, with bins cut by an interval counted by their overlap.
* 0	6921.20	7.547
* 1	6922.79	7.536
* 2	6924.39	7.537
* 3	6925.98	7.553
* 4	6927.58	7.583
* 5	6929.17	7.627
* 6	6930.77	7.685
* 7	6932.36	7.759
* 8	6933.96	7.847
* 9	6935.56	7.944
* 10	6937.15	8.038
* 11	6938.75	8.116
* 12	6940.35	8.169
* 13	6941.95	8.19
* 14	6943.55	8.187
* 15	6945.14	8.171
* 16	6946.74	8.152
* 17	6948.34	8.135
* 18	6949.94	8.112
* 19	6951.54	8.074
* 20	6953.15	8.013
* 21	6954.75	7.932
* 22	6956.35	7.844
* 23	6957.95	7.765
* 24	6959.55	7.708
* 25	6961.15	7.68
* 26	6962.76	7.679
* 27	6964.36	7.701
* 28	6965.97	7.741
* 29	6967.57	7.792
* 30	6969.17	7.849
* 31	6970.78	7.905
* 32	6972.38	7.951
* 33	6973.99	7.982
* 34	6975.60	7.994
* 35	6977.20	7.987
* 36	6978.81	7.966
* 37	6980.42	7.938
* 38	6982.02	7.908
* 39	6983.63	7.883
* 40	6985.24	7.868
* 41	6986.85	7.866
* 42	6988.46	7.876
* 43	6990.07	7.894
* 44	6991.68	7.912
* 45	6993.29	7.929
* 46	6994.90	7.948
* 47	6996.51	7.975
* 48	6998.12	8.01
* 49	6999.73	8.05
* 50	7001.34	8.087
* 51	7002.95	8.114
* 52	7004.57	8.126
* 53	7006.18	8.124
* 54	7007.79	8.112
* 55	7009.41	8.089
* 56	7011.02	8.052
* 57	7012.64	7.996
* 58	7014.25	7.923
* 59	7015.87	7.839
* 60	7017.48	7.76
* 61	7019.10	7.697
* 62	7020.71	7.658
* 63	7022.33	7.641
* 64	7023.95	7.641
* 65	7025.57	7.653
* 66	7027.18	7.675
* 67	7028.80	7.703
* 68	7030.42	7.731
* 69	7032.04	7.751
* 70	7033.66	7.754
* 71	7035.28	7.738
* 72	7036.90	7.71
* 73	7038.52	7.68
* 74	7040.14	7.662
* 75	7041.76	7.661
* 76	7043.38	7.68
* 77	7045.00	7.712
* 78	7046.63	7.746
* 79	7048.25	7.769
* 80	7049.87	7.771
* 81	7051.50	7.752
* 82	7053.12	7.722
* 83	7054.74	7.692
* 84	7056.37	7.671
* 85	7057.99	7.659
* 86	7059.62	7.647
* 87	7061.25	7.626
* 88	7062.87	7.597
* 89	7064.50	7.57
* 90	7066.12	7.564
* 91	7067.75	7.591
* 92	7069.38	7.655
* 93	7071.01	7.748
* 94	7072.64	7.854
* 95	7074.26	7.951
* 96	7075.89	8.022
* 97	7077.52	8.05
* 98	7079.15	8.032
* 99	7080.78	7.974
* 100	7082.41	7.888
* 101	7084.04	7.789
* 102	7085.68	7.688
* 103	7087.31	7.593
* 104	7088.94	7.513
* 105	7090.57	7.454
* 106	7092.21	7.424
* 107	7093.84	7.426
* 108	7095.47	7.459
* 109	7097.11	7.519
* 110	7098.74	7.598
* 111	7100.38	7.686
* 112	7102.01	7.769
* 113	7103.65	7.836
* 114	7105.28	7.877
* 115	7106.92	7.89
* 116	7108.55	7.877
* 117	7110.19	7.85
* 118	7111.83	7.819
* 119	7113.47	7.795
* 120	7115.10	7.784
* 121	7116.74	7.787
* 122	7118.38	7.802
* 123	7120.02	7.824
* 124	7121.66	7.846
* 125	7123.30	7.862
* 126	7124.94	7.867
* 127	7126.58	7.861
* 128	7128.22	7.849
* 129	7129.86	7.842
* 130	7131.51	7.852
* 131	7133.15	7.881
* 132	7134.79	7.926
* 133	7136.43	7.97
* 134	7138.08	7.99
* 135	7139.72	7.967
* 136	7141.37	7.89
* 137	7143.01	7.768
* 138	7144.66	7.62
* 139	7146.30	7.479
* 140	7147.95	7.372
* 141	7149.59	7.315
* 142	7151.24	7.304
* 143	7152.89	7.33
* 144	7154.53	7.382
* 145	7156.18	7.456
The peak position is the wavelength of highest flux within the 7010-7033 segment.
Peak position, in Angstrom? 7011.02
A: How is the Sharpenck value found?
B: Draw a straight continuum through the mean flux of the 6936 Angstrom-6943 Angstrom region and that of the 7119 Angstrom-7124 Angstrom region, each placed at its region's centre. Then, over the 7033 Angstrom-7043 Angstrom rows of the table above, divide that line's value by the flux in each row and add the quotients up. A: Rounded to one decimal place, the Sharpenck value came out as 6.2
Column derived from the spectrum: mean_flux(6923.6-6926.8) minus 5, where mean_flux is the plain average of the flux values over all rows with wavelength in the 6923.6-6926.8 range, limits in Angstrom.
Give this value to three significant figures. 2.54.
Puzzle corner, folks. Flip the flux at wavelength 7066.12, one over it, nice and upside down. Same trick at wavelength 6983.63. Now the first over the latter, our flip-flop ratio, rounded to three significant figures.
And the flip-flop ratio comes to 1.04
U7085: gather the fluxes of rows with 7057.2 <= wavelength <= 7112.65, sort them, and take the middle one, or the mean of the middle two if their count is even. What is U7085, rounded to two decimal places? 7.69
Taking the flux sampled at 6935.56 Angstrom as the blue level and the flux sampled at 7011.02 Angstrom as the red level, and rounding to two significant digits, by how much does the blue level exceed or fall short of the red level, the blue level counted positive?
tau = -0.11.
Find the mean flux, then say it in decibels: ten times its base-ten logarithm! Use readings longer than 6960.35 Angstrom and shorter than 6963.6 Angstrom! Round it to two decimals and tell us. 8.85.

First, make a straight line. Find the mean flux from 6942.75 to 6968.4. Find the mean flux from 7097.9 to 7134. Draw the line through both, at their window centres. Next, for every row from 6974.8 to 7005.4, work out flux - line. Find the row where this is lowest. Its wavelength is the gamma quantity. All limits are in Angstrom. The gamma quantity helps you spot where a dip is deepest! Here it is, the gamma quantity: 6986.85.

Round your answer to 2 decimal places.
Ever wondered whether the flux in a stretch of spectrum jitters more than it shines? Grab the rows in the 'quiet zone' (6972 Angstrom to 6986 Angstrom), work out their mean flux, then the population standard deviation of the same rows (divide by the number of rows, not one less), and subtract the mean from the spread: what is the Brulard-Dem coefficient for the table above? -7.90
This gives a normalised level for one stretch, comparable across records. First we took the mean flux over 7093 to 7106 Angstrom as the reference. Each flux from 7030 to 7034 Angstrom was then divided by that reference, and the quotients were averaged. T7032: 1.01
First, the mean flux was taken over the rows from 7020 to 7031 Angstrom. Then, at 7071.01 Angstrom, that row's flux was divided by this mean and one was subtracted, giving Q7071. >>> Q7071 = 0.010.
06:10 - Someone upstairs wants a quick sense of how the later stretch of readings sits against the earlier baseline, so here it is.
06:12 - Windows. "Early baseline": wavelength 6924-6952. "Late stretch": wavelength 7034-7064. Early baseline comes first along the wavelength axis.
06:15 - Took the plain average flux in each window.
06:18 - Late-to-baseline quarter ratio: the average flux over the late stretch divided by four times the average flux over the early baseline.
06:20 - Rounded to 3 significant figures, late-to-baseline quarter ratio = 0.242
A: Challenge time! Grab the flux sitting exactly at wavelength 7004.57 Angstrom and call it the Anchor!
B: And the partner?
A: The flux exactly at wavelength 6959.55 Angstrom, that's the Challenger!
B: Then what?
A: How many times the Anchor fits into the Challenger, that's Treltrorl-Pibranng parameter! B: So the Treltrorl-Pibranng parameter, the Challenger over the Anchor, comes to 0.95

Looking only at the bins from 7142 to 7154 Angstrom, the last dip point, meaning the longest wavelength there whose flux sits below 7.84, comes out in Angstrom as 7152.89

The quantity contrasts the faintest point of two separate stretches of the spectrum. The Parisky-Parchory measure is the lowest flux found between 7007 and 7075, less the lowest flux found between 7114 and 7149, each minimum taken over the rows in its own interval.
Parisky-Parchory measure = 0.19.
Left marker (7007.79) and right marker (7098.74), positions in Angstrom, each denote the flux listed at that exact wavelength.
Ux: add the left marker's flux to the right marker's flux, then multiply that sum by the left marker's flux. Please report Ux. 127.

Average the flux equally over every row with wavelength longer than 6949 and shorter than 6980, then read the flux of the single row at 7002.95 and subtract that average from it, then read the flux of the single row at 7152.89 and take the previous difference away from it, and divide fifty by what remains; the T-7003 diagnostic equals 7.05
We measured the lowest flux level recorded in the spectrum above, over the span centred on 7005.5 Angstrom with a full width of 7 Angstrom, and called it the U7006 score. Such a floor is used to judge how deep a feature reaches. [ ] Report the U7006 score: 8.112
